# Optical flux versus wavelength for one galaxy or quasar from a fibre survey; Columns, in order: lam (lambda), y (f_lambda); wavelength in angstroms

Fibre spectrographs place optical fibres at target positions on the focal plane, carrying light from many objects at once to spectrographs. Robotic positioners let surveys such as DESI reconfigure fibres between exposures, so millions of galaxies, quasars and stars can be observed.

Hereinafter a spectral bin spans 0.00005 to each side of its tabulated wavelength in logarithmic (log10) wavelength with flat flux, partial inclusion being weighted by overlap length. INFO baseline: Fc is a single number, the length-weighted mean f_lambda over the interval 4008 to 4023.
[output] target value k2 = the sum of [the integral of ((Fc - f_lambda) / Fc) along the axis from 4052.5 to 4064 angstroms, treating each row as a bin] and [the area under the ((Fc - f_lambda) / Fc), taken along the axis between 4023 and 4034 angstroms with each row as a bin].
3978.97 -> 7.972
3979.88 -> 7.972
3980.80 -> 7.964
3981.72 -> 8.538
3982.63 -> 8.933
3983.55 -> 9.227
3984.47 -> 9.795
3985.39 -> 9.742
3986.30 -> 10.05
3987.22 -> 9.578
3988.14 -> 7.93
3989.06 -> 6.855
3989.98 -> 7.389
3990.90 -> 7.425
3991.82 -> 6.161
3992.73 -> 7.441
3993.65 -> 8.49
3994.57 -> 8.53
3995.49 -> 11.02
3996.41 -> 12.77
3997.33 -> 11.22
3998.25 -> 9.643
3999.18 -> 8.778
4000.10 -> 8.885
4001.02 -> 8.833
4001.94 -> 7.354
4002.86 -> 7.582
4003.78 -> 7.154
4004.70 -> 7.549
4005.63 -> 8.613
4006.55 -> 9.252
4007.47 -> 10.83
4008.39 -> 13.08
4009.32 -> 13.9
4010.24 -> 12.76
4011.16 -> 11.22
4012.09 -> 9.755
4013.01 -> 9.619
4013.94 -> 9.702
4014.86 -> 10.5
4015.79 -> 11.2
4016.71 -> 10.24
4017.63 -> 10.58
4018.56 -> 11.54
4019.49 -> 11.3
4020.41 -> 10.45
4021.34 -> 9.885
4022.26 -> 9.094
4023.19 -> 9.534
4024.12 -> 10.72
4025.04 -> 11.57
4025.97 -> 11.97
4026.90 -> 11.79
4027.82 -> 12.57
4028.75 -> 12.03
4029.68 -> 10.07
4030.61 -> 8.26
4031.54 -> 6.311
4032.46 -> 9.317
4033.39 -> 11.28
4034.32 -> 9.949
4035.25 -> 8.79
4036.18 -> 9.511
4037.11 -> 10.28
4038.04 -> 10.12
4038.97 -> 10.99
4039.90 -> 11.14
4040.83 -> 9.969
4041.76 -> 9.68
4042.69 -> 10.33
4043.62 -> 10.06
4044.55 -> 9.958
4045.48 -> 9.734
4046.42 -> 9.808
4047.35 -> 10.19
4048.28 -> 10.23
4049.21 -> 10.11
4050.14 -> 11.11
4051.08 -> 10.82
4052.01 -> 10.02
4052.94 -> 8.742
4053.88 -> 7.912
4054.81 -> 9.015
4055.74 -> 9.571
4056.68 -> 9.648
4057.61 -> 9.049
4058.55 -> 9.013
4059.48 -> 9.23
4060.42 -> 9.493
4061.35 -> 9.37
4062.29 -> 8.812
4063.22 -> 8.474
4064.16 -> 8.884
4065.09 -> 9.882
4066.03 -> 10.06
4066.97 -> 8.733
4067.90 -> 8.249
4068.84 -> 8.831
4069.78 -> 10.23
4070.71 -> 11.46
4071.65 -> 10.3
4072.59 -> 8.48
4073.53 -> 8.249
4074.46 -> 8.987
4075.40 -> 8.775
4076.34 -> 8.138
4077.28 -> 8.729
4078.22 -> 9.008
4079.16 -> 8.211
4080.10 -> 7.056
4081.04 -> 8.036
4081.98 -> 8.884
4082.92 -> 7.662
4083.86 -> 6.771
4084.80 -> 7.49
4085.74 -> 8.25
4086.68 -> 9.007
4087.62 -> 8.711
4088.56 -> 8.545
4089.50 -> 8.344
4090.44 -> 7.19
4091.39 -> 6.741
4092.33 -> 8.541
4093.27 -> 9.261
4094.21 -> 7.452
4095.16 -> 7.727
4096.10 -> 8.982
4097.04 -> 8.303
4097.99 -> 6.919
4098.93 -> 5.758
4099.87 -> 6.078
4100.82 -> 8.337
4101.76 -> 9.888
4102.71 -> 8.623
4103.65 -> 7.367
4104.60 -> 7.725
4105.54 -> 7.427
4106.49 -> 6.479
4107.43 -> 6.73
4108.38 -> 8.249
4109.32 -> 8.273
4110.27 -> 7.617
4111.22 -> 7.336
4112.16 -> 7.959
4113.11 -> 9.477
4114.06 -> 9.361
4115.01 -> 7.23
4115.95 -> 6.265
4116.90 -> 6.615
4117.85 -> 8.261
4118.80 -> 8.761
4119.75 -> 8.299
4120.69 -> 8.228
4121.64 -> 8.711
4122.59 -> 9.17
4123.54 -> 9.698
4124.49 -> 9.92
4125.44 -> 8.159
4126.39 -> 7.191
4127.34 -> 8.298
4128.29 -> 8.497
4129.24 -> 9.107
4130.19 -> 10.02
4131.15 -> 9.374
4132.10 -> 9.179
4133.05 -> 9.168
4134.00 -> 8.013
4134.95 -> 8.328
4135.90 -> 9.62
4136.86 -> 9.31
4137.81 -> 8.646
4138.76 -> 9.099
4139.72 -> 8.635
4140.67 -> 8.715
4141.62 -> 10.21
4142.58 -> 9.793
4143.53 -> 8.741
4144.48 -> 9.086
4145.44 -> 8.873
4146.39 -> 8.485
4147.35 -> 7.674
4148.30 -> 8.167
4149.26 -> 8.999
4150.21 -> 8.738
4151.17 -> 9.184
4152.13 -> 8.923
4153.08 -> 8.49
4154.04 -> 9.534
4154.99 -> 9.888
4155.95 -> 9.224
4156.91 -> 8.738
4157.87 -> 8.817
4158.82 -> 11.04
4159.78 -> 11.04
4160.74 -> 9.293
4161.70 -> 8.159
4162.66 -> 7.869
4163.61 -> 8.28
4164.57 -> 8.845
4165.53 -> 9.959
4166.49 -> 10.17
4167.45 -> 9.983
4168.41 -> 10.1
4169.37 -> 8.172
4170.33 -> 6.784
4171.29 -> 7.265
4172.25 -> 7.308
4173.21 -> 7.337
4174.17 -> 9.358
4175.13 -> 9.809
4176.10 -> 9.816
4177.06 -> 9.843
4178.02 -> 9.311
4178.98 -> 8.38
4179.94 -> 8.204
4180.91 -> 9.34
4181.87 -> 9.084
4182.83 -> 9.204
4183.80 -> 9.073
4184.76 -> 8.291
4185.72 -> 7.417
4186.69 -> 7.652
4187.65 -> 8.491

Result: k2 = 2.4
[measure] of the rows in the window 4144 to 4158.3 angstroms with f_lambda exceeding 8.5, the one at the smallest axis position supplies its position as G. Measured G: 4144.48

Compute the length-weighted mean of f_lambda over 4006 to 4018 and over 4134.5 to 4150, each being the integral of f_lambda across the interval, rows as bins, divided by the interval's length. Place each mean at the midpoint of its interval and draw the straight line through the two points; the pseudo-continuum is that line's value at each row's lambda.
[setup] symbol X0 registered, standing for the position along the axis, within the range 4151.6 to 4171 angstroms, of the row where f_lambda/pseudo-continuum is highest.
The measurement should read 4159.78 angstroms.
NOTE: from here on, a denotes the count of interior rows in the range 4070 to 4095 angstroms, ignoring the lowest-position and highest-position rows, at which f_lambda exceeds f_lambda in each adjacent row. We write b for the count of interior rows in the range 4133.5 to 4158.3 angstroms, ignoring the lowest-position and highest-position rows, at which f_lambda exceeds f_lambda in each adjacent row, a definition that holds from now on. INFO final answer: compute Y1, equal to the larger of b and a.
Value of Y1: 7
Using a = 5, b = 7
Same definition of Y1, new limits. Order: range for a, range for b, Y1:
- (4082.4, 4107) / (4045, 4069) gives 5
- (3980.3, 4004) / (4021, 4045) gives 6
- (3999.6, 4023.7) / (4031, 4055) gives 6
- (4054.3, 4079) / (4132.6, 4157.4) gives 7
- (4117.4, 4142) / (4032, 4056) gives 6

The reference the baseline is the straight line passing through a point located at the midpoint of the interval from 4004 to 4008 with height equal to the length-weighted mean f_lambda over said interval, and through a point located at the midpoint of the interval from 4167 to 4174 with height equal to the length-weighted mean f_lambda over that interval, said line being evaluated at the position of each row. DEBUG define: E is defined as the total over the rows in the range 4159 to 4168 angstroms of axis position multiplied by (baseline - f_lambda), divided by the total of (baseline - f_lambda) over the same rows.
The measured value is 4163.9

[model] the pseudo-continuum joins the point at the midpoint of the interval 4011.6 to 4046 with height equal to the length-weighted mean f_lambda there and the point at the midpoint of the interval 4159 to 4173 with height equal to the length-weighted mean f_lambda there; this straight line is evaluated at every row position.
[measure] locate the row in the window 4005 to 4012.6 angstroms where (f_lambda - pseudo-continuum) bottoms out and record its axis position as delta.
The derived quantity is 4005.63 angstroms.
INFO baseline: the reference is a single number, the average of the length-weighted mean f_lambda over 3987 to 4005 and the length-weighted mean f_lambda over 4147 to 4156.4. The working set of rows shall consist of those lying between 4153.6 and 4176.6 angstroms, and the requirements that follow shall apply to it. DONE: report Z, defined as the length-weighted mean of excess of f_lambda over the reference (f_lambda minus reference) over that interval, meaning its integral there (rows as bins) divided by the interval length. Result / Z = 0.32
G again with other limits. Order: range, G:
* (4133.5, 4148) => 4135.90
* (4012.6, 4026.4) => 4013.01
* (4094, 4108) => 4096.10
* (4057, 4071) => 4057.61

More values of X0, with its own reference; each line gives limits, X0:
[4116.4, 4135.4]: 4130.19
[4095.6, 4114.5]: 4101.76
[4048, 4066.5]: 4050.14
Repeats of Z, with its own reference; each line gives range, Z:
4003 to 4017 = 1.58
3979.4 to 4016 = 0.61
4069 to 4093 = -0.23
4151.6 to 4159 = 0.55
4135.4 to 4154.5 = 0.23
